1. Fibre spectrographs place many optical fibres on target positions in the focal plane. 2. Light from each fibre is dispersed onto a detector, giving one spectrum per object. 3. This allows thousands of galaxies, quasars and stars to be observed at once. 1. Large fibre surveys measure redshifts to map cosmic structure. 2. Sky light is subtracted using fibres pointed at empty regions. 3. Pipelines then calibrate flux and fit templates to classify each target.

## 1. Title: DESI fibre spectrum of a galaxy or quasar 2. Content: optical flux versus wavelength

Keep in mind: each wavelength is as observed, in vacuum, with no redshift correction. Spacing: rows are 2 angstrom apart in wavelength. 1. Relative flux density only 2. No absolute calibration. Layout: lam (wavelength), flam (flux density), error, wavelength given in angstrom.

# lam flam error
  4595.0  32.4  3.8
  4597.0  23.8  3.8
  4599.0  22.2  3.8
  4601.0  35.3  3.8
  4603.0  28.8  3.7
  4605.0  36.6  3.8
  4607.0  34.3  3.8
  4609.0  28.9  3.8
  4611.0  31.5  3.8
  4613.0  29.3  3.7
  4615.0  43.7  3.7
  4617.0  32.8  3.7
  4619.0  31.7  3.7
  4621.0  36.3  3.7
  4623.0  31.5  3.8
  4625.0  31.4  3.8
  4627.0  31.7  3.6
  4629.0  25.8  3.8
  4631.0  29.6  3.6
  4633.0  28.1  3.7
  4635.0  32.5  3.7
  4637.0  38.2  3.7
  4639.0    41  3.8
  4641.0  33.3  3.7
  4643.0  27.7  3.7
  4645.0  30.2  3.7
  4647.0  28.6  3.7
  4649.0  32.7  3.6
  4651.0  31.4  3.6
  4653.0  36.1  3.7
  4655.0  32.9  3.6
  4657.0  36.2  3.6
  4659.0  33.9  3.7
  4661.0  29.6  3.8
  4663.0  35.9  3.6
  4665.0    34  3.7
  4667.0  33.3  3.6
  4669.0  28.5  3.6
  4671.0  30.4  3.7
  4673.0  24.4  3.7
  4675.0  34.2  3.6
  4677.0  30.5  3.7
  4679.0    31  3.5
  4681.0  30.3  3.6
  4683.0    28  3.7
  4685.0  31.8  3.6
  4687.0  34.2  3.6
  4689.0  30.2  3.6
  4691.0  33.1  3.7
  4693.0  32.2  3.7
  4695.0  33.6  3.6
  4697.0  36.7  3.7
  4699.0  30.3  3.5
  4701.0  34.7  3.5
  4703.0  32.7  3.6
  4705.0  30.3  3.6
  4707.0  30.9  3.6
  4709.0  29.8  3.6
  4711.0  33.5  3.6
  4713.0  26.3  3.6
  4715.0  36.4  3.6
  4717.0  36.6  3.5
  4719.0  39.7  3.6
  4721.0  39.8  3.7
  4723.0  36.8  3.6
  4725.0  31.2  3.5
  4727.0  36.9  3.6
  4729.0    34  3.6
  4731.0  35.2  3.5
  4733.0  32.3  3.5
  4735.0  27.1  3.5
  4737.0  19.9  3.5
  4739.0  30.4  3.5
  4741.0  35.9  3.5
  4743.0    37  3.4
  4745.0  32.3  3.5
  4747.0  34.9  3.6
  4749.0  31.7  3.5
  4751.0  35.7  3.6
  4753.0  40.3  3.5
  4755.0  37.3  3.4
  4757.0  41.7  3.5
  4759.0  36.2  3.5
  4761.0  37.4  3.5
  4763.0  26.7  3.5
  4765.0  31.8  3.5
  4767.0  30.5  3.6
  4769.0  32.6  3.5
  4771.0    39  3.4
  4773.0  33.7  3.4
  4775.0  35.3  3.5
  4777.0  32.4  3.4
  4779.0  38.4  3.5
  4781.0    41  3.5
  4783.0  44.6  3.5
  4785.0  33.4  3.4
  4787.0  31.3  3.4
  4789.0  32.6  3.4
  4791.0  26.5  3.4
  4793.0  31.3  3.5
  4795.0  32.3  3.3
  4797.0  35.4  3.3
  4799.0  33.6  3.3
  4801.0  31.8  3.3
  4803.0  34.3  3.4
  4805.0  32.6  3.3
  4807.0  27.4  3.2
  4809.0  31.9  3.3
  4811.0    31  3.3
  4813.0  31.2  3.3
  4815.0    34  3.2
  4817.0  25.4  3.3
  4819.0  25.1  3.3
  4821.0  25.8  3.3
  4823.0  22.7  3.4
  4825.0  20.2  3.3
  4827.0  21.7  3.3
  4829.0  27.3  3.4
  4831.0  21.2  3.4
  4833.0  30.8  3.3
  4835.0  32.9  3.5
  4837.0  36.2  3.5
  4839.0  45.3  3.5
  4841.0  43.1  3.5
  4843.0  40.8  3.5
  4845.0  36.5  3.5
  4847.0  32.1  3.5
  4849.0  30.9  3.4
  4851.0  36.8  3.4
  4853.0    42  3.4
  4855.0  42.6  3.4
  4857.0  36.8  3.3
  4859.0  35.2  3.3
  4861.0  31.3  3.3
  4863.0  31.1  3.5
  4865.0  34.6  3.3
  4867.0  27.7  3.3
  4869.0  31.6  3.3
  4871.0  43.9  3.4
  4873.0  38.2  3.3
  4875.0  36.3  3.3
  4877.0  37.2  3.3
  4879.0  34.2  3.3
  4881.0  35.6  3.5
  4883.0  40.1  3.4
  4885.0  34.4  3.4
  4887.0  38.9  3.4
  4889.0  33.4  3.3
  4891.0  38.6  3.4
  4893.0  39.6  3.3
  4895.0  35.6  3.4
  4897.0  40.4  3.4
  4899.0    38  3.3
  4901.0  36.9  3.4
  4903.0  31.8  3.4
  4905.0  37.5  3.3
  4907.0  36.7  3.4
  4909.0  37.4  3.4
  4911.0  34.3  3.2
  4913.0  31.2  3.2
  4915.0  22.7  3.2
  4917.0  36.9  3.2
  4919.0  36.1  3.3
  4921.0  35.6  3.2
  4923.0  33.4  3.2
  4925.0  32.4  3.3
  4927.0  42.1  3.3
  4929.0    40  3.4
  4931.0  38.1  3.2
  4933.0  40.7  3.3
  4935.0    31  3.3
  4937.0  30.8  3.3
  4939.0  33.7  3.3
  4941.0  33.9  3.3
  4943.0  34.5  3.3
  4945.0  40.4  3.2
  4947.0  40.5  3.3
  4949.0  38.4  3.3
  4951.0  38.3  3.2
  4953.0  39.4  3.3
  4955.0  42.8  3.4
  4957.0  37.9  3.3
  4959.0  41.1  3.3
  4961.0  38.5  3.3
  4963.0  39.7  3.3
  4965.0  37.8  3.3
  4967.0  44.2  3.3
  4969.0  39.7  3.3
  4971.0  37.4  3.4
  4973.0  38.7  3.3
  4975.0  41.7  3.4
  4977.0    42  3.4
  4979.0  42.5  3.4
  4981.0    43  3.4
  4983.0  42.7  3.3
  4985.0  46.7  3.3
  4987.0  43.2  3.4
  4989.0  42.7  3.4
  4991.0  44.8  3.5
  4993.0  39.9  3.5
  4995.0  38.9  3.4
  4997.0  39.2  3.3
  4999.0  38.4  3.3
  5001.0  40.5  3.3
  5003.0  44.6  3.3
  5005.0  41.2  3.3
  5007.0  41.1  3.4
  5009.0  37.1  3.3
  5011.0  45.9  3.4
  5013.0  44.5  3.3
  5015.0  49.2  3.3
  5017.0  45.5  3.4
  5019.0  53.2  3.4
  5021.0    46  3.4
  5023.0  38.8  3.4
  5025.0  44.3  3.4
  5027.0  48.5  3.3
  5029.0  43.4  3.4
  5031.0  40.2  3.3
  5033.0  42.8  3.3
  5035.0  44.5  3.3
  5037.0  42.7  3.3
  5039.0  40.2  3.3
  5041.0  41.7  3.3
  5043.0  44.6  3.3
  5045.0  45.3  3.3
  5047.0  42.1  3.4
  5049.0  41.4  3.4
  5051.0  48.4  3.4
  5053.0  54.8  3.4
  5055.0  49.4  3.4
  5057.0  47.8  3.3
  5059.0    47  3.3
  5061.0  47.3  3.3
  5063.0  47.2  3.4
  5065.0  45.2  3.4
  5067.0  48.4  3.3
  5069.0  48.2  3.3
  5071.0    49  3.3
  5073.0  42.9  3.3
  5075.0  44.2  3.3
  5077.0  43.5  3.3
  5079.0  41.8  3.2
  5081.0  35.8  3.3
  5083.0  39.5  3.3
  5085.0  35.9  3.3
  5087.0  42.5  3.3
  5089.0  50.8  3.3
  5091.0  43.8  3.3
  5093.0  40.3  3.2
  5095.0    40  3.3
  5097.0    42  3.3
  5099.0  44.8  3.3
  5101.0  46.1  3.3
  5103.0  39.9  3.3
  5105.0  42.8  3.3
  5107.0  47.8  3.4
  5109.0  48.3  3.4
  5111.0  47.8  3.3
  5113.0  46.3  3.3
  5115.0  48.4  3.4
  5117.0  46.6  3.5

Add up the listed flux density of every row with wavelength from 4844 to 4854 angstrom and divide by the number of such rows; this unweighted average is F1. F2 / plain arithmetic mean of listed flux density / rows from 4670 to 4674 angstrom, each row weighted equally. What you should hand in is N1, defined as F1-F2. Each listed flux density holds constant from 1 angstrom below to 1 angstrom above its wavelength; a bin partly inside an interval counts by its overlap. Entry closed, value 8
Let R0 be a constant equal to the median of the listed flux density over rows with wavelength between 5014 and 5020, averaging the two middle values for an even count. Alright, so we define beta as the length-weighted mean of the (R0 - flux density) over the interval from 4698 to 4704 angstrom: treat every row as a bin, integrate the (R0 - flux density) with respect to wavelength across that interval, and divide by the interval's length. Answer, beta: 17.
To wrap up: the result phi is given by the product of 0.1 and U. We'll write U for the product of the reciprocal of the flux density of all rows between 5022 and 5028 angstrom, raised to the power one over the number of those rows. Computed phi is 0.0023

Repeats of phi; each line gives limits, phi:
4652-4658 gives 0.0029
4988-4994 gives 0.0024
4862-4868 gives 0.0032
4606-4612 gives 0.0032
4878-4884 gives 0.0027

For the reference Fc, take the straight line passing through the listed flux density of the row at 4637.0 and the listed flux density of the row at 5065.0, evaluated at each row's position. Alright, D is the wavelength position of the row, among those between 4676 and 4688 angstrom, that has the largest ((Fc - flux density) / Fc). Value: 4683.0 angstrom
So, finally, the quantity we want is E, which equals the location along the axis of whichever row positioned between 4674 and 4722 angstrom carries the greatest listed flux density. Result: 4721.0 angstrom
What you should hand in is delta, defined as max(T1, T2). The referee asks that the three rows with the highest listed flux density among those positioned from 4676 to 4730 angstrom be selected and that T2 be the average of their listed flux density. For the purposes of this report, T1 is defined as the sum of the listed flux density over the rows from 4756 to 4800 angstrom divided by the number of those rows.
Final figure 39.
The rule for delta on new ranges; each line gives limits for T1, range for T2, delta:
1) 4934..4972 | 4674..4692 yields 38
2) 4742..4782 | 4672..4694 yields 35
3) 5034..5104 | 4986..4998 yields 44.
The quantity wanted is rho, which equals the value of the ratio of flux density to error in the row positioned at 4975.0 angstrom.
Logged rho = 12.3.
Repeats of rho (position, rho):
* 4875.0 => 11.0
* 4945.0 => 12.6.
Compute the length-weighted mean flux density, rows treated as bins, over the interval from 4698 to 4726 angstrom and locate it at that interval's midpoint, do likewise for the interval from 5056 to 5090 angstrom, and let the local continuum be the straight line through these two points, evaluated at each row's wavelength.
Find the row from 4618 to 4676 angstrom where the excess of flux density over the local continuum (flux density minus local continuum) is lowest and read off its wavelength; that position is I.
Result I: 4673.0 angstrom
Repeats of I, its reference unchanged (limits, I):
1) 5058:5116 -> 5085.0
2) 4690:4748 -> 4737.0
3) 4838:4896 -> 4867.0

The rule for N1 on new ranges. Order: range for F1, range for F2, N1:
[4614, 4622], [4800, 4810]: 5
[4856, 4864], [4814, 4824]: 7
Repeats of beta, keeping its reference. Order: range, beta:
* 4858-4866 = 16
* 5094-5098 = 8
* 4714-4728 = 12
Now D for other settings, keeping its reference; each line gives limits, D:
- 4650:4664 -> 4661.0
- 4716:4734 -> 4725.0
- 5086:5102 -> 5095.0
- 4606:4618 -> 4609.0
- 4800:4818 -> 4817.0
